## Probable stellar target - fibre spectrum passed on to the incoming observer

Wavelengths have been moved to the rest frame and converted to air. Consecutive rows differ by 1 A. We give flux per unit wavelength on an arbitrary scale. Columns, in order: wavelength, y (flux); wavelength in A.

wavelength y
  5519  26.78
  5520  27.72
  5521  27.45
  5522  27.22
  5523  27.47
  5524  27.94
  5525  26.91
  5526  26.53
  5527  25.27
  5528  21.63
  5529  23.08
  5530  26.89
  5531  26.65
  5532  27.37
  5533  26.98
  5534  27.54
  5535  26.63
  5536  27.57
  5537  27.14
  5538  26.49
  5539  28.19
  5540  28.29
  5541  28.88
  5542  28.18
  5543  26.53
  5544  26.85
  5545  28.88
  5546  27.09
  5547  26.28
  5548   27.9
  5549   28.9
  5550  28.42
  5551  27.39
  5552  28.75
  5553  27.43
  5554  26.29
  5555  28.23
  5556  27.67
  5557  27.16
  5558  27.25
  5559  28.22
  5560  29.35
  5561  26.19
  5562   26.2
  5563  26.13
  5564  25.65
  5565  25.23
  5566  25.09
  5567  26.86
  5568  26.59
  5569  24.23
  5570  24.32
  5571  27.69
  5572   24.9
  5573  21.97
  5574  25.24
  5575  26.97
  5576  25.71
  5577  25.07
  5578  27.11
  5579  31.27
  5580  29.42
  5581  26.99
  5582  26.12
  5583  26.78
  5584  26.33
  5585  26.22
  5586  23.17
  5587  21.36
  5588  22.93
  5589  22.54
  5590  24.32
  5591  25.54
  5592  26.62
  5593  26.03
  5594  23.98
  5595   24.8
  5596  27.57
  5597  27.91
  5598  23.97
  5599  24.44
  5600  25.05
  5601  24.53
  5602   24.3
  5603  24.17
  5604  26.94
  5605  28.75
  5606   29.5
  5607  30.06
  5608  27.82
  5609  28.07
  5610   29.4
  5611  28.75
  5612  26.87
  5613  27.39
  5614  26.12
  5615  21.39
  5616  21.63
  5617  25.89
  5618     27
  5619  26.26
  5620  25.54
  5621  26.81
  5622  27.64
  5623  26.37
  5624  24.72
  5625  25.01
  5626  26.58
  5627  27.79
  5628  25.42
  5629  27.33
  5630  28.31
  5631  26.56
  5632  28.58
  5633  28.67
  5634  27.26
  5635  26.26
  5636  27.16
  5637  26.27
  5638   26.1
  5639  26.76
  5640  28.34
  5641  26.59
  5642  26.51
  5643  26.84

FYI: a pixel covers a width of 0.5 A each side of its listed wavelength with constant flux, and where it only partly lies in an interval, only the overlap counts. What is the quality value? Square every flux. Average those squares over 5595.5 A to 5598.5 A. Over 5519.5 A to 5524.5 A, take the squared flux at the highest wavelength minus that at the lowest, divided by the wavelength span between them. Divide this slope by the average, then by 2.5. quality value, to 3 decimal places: 0.002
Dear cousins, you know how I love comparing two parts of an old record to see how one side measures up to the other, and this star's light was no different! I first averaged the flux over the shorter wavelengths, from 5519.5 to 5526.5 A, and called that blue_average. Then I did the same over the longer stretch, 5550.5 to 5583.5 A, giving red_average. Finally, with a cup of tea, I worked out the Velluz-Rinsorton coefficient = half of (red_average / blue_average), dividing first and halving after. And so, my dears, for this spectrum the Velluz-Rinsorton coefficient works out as 0.49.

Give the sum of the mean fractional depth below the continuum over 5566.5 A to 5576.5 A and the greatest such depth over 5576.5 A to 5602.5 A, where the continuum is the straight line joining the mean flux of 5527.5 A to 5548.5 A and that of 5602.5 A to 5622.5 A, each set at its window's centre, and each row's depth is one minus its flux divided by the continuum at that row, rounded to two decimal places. 0.26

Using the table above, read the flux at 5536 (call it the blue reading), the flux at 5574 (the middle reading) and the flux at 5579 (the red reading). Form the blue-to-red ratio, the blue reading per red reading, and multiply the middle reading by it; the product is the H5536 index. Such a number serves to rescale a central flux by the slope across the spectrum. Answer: 22.3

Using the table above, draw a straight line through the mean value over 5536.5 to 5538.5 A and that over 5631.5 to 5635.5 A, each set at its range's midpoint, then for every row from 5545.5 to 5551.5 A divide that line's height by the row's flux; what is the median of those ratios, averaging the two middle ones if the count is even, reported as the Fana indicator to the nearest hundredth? 0.97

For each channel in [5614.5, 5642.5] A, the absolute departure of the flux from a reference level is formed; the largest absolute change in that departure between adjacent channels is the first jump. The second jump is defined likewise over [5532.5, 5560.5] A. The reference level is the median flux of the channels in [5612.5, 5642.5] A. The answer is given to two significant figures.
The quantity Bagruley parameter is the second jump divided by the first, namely 0.48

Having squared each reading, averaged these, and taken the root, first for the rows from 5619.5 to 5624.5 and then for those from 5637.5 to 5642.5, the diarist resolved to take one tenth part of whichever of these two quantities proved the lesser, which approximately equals 2.62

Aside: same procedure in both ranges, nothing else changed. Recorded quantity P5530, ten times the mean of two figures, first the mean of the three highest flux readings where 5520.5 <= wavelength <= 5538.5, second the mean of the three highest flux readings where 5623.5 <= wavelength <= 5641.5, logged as 281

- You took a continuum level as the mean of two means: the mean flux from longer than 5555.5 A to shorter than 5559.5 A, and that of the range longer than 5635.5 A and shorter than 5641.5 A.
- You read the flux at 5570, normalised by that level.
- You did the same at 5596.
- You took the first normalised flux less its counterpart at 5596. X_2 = -0.12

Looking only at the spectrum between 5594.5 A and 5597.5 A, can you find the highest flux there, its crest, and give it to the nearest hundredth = 27.91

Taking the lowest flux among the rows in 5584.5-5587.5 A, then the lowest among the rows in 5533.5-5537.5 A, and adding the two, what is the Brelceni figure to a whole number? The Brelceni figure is 48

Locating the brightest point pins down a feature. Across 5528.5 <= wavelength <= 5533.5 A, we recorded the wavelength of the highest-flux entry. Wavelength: 5532 A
